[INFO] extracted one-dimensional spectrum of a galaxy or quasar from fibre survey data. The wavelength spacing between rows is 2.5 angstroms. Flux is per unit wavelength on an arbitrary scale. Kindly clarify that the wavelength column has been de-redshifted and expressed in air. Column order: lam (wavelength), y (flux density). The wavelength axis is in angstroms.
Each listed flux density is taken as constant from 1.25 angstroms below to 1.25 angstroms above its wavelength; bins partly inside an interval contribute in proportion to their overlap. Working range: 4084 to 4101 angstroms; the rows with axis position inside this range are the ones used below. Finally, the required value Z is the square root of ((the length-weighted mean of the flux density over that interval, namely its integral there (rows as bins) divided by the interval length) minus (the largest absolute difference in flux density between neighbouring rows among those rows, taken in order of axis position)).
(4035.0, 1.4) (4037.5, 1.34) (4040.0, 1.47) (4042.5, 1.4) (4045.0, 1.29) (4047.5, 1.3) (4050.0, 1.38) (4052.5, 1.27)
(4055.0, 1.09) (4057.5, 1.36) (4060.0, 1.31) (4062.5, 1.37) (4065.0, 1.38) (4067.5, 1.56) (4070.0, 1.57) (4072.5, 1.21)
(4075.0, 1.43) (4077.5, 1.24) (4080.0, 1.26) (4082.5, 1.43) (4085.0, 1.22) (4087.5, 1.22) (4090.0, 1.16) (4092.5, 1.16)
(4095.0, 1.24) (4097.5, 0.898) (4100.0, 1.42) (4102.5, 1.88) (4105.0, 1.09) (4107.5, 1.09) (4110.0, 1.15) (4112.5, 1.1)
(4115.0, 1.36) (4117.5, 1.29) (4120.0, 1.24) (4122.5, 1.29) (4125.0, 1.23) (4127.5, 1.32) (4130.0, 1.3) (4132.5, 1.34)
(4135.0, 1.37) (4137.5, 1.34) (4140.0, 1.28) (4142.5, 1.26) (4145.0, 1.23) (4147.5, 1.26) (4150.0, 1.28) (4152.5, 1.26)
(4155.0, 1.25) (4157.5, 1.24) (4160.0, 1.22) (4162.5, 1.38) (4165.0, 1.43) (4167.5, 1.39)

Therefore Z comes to 0.81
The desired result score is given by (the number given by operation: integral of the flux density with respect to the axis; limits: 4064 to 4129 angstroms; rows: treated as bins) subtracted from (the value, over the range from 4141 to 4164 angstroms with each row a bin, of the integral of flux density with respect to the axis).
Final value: -54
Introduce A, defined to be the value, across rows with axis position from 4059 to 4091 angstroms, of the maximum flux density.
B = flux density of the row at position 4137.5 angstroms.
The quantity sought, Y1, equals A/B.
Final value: 1.17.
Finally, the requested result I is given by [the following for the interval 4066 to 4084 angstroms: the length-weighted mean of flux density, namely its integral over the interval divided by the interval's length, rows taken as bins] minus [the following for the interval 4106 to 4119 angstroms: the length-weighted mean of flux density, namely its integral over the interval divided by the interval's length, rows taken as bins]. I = 0.19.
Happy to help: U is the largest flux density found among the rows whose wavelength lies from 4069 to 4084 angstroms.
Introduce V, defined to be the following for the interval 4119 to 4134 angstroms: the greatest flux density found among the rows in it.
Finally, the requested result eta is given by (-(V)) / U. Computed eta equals -0.85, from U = 1.57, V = 1.34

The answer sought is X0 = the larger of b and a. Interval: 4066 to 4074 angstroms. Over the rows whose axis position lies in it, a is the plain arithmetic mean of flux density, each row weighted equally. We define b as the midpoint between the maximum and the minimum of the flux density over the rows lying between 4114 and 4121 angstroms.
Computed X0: 1.45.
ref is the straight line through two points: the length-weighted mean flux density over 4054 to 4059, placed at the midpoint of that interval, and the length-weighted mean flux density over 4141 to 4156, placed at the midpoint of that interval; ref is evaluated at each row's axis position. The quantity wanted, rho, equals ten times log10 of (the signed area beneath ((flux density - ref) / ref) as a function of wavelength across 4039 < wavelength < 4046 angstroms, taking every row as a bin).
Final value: -1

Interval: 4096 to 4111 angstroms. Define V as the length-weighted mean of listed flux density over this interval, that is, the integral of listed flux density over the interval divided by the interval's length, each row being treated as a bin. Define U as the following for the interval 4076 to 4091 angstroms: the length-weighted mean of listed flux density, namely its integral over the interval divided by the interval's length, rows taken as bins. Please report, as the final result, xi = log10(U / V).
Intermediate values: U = 1.26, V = 1.26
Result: 0.001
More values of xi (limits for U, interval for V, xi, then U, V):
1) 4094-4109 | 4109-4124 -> 0.010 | 1.27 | 1.24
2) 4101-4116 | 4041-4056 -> -0.005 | 1.28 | 1.29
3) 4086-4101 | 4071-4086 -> -0.044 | 1.18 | 1.30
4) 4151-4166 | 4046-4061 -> 0.003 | 1.29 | 1.28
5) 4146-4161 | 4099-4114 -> -0.012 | 1.25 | 1.29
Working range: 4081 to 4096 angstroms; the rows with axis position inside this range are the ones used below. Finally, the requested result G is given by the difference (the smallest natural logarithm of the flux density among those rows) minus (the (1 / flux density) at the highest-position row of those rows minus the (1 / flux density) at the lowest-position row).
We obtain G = 0.04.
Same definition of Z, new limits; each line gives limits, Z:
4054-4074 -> 1.00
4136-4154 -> 1.10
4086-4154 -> 0.69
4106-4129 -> 0.98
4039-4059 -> 1.02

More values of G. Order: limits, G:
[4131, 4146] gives 0.14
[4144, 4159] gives 0.21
